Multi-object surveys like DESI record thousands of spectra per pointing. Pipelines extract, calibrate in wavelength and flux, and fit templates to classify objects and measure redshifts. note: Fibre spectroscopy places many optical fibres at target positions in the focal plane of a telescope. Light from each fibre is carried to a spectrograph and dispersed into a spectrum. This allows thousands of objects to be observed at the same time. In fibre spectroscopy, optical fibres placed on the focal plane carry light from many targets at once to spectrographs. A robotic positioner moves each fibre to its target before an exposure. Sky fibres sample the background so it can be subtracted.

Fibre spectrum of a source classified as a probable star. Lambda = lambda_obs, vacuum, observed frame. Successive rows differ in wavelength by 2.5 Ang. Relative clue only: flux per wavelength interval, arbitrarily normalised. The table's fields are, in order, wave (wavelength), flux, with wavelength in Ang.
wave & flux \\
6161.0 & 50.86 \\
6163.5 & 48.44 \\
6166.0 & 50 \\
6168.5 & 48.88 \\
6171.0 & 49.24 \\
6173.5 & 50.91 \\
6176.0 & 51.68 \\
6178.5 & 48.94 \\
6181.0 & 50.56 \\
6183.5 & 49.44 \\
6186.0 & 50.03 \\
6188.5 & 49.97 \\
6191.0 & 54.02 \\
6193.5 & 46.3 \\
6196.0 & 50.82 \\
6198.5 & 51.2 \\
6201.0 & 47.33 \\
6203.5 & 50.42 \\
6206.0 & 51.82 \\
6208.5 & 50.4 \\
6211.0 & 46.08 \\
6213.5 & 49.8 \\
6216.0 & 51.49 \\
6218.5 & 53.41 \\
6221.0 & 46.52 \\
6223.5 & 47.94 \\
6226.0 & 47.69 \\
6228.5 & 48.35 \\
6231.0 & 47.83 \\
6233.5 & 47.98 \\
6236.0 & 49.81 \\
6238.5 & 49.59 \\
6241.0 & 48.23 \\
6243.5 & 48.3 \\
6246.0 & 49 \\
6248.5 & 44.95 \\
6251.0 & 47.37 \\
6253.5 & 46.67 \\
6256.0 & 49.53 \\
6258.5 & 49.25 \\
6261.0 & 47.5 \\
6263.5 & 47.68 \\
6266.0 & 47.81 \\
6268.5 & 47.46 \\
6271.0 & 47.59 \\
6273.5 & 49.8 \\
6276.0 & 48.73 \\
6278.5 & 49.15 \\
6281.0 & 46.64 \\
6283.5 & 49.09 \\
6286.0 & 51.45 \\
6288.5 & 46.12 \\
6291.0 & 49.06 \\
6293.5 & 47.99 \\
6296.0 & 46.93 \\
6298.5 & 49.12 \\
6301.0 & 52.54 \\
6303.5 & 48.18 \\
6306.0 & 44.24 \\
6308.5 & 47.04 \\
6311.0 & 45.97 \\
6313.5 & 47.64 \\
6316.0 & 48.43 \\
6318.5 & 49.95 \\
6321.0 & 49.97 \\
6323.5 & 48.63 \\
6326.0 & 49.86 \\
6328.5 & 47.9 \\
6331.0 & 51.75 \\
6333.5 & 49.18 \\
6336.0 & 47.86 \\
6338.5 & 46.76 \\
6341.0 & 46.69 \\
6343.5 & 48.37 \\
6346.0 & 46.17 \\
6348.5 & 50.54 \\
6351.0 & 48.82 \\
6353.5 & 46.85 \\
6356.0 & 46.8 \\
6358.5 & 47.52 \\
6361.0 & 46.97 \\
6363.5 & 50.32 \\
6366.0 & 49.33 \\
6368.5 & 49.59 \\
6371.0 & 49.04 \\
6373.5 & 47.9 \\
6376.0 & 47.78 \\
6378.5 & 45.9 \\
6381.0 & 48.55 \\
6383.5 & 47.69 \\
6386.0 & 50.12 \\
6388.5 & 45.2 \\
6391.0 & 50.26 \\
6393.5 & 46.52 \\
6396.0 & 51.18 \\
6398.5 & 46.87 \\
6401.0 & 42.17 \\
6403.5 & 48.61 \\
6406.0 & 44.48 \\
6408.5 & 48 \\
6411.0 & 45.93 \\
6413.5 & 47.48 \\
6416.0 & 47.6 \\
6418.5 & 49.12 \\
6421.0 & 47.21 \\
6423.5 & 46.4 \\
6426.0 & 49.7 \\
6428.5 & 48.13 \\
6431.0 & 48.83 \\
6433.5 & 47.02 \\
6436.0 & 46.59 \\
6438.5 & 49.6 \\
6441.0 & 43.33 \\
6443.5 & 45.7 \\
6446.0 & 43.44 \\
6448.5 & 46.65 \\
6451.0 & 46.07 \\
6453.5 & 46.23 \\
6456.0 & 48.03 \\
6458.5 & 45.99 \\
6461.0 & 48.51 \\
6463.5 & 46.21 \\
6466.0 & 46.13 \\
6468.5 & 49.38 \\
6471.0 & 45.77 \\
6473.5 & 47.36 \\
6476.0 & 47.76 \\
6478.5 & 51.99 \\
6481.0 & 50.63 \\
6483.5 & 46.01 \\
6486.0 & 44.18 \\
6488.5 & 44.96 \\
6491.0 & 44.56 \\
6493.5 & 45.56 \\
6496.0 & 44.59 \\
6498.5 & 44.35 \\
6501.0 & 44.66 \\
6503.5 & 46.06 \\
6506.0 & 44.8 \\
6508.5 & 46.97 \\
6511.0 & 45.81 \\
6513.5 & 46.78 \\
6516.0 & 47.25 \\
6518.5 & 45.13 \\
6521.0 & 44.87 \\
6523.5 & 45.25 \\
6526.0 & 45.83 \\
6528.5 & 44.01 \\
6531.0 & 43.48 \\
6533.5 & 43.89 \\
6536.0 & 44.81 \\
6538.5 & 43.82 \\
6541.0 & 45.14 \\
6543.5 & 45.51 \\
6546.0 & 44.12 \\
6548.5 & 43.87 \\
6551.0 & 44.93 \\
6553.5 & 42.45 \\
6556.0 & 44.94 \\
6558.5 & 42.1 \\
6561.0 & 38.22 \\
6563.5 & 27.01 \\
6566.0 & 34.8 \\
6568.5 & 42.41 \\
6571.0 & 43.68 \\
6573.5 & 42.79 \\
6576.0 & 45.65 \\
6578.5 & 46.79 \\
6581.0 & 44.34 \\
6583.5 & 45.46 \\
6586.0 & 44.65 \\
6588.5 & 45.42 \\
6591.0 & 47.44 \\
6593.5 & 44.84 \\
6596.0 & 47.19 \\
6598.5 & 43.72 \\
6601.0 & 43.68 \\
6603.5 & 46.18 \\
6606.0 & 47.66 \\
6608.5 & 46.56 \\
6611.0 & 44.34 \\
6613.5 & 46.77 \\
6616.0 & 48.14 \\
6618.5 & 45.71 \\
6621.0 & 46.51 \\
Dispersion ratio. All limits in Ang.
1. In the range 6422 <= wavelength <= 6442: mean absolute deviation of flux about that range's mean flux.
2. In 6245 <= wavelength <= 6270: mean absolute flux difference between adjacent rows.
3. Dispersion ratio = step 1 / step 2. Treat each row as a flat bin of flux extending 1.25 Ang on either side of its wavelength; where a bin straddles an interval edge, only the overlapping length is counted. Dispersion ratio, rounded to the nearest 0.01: 1.14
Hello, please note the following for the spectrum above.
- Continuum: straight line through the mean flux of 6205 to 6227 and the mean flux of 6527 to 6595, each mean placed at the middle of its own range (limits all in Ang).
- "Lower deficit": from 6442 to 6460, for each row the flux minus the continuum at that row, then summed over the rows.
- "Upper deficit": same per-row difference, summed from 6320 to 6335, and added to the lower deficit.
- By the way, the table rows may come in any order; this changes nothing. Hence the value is 18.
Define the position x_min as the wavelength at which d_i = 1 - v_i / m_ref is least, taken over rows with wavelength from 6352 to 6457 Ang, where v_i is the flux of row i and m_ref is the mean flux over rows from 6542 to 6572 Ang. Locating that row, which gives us 6396.0 Ang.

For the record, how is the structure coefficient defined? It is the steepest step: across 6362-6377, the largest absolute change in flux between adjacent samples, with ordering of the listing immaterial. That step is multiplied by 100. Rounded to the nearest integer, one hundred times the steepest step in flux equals 114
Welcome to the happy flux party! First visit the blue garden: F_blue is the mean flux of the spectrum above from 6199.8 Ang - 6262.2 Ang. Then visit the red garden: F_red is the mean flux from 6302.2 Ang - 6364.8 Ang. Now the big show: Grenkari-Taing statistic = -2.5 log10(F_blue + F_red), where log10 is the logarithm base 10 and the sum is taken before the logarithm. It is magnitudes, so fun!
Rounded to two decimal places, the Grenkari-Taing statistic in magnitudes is -4.96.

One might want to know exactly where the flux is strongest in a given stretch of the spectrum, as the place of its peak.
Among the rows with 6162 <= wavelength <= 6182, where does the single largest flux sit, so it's 6176.0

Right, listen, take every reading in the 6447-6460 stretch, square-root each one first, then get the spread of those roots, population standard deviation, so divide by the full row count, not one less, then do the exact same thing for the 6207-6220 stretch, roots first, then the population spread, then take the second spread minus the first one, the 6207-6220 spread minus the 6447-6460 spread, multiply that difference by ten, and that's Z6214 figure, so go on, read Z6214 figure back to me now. 1.2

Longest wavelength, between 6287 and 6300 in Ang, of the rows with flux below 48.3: 6296.0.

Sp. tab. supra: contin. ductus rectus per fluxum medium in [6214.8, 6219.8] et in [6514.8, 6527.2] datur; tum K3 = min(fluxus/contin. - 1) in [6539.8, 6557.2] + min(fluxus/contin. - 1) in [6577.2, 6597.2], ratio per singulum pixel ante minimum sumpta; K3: -0.055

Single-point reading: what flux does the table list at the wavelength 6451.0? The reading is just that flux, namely 46.07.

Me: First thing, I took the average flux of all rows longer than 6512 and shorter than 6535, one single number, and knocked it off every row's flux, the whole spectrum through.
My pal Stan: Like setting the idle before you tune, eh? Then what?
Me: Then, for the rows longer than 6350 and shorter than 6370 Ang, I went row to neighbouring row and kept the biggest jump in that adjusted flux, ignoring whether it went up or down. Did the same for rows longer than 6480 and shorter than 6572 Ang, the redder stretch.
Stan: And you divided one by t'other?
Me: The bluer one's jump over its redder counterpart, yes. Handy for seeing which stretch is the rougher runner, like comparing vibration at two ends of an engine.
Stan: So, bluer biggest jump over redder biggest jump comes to 0.30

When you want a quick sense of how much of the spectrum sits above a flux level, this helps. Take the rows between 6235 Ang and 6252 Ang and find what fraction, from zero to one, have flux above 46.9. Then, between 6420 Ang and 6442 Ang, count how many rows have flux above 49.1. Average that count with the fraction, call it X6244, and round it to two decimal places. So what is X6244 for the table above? 1.43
